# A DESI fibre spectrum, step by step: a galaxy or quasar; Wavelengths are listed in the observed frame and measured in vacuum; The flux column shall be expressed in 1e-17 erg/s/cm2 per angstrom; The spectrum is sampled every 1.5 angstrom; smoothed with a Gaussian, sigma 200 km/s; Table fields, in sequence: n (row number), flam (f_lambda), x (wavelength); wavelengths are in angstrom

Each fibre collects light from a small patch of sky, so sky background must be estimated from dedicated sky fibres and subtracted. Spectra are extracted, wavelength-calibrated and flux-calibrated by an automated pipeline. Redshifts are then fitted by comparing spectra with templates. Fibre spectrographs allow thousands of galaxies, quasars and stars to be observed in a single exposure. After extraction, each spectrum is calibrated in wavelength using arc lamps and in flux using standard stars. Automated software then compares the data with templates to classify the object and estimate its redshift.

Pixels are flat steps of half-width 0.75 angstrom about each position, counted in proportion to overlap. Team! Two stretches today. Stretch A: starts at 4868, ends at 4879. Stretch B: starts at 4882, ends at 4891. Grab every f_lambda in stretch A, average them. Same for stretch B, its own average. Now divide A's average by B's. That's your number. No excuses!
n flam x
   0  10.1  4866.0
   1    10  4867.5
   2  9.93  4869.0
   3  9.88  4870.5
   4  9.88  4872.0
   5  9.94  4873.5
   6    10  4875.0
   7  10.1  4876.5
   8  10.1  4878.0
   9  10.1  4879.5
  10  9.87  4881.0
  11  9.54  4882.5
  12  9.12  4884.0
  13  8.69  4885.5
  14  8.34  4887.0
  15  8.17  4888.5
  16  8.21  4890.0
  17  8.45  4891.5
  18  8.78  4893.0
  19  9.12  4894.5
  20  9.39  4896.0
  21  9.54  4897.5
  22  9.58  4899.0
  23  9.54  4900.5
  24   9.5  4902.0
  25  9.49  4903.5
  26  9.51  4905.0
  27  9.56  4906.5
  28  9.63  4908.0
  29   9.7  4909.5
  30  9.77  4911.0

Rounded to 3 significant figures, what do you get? 1.15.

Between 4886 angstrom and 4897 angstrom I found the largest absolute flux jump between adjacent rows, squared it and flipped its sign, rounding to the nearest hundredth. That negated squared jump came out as -0.12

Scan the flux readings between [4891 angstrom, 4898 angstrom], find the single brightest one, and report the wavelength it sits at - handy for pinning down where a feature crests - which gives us 4897.5 angstrom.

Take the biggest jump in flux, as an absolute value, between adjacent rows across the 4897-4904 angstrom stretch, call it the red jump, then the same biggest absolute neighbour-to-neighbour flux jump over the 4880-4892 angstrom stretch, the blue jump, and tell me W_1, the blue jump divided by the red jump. 11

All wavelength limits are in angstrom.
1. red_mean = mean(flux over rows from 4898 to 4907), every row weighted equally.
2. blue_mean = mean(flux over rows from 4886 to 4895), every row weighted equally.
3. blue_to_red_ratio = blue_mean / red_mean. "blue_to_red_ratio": 0.89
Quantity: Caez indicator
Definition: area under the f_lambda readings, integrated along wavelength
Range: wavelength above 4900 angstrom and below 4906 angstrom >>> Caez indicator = 57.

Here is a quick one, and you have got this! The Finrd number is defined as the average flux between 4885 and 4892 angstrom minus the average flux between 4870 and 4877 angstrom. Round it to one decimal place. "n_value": -1.6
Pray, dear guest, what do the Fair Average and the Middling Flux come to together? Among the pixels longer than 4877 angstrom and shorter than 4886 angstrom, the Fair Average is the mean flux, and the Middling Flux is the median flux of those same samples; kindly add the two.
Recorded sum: 19.3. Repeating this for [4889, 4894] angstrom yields 16.9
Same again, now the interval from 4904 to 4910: 19.2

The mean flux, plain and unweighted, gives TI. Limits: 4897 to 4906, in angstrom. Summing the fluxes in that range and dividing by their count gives 9.53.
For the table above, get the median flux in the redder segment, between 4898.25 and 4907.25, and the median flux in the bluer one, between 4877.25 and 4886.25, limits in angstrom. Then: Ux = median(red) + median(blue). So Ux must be 19.2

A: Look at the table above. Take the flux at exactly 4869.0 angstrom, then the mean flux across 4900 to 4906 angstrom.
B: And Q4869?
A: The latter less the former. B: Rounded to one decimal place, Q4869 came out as -0.4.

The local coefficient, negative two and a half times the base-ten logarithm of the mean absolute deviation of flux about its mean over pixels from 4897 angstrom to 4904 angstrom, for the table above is 3.9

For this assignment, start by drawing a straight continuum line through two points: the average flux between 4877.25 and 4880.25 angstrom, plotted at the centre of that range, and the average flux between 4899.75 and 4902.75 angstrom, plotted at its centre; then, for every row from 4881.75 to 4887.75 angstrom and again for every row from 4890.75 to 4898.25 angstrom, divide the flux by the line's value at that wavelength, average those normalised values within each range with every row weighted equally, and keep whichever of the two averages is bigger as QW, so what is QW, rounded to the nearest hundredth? 0.93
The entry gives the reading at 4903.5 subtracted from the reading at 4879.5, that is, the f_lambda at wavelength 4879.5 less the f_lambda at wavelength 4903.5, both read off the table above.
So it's 0.6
